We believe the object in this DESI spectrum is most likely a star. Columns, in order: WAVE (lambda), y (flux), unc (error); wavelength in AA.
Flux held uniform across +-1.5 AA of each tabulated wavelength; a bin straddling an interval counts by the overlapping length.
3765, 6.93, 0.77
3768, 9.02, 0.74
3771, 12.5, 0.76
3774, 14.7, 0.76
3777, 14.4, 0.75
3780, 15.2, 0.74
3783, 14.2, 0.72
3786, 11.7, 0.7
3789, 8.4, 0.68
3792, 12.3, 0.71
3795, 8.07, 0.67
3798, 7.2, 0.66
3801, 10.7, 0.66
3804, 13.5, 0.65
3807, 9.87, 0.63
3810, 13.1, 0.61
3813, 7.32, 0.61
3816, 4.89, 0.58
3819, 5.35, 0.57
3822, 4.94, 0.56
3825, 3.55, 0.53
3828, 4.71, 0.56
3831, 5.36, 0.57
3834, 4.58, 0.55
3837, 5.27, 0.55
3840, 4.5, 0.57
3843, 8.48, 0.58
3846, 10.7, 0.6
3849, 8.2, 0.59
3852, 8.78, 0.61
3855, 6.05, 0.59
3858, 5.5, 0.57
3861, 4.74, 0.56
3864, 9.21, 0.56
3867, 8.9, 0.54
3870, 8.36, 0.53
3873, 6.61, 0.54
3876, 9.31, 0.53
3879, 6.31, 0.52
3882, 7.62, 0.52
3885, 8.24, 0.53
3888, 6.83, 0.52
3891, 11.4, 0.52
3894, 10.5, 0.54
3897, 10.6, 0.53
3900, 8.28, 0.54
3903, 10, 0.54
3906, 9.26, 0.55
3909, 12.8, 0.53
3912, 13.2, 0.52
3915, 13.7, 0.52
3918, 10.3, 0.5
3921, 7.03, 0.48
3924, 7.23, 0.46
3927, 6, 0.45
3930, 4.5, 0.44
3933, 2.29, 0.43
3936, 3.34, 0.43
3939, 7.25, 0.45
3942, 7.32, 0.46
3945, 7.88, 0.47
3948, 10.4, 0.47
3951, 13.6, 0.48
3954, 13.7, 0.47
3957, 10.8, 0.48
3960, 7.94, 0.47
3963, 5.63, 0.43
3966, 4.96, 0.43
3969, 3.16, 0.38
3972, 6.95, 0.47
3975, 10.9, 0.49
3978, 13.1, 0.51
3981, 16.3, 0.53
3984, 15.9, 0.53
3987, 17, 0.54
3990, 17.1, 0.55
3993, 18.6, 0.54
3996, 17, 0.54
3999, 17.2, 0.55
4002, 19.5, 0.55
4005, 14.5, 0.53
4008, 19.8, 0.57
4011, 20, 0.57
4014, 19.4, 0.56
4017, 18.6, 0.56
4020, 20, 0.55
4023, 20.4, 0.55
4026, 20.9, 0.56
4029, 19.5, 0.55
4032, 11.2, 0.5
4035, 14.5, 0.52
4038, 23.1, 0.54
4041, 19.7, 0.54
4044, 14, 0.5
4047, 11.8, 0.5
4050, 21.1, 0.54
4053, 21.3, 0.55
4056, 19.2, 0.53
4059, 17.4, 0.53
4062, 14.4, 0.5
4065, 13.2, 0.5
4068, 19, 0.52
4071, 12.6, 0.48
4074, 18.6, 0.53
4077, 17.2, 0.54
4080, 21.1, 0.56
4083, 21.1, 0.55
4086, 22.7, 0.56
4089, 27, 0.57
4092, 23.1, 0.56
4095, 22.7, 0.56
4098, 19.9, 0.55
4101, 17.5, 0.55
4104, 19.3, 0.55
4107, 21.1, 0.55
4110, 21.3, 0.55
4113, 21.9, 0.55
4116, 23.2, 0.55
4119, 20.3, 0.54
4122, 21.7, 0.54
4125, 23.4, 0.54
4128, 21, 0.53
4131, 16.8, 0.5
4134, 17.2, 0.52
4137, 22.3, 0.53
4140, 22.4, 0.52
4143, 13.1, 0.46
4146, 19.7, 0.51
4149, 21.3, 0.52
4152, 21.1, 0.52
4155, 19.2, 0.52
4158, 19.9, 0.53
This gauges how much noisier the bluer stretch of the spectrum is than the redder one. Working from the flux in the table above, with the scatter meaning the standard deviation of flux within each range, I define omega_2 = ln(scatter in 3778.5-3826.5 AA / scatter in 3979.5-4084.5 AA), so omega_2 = 0.2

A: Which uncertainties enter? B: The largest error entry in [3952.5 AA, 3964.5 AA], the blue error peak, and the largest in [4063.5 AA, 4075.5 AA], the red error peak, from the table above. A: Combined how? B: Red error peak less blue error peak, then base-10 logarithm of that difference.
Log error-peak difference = -1.3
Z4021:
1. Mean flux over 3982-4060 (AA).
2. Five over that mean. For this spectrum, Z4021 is 0.28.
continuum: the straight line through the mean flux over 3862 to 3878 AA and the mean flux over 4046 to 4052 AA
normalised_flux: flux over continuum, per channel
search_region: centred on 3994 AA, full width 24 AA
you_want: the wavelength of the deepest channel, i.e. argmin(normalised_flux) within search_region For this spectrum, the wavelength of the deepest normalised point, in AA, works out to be 4005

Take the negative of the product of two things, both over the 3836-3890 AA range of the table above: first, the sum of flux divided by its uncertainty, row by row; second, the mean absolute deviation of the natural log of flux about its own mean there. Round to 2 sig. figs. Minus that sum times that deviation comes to -52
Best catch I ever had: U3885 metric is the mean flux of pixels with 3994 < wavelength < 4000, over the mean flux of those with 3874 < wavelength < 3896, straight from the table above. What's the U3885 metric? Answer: 2.0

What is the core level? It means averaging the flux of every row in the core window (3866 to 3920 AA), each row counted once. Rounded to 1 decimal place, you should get 9.6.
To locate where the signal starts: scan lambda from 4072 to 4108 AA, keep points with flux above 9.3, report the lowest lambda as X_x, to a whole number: 4074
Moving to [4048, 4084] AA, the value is 4050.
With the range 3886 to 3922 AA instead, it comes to 3891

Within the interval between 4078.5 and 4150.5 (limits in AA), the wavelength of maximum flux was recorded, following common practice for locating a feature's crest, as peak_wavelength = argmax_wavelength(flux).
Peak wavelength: 4089 AA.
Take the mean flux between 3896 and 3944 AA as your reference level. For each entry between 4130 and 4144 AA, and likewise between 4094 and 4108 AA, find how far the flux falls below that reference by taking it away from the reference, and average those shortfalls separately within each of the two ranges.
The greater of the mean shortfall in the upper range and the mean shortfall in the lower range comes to -10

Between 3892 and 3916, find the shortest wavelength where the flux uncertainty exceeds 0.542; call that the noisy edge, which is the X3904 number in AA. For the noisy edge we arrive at 3906 AA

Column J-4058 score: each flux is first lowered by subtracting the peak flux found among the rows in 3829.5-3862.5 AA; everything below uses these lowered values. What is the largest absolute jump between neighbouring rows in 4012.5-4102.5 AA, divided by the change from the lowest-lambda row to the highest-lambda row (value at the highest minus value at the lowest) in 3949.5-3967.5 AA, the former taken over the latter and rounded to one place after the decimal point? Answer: -1.1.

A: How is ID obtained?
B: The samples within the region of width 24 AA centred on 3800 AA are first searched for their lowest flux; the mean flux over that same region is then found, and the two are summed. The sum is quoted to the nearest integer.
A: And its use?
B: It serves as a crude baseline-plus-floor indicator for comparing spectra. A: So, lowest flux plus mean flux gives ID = 18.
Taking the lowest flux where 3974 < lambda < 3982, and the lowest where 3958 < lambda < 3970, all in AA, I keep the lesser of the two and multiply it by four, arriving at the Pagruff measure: 13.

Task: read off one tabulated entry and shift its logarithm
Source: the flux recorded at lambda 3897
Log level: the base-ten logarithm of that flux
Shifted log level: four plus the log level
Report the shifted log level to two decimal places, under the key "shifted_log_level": 5.03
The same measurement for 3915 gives 5.14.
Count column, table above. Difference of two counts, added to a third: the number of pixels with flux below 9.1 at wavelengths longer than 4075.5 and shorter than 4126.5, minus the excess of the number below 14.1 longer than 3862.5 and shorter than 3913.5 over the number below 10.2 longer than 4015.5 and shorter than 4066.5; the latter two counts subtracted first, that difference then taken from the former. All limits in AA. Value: -17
